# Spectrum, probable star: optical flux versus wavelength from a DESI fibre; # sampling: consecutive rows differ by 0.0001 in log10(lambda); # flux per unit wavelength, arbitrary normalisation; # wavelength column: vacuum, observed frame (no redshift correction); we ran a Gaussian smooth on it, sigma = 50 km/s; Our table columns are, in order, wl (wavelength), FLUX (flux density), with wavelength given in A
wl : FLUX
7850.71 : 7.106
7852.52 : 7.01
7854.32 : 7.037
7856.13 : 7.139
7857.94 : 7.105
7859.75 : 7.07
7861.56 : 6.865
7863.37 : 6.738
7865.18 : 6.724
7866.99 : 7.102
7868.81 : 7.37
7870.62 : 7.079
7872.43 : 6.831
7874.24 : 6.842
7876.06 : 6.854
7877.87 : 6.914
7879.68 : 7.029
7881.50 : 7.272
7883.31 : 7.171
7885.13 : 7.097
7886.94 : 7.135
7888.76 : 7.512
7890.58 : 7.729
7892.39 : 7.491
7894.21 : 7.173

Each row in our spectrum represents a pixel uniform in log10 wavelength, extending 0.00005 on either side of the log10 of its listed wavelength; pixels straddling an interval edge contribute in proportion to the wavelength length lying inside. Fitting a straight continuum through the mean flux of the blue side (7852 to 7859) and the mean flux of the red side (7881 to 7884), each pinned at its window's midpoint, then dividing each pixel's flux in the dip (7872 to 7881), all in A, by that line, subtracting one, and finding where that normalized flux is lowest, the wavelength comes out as 7872.43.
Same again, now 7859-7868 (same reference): 7865.18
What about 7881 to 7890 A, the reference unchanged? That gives 7885.13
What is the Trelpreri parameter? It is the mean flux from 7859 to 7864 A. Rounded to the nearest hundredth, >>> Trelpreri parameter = 6.89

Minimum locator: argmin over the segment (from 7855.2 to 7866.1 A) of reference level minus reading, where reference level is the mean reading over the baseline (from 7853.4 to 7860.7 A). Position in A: 7856.13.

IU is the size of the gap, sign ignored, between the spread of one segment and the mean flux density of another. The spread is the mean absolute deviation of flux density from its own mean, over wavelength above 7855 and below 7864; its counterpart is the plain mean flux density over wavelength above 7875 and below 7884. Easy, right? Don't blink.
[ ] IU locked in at 6.90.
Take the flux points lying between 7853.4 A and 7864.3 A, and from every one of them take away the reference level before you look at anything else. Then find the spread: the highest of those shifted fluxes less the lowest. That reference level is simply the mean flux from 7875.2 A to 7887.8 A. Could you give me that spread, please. 0.40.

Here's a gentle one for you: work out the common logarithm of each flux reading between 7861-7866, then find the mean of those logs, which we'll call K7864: 0.831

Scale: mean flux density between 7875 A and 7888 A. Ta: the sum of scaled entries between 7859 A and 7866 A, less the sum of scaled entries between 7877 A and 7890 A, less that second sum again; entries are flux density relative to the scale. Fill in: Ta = -10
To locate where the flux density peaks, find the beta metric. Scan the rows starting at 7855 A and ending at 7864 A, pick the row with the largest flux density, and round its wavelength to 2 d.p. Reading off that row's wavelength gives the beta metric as 7856.13 A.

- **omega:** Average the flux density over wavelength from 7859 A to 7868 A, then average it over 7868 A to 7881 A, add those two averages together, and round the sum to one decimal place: 13.9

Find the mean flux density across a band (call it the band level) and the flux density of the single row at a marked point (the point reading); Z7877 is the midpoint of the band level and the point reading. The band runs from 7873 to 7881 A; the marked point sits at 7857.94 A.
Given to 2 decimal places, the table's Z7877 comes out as 7.01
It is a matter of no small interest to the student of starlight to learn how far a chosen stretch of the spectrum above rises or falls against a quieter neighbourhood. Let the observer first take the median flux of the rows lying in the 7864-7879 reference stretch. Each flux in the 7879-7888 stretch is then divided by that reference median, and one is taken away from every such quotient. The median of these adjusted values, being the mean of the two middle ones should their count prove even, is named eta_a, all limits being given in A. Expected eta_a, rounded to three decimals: 0.036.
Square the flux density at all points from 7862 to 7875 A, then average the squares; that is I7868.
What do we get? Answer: 48.4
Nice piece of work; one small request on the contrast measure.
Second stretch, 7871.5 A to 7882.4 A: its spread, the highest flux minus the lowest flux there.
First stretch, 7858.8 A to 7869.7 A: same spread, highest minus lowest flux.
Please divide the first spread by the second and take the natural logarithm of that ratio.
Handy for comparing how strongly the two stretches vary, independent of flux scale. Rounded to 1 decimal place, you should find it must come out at 0.4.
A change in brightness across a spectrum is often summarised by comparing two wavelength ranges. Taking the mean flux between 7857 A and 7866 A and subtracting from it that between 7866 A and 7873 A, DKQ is -0.20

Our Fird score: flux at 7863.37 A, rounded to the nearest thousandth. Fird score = 6.738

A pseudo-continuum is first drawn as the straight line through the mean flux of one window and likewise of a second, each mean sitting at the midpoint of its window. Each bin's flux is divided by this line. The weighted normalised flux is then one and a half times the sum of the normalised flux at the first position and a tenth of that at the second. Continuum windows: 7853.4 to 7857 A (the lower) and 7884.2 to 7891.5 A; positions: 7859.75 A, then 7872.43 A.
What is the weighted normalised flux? 1.63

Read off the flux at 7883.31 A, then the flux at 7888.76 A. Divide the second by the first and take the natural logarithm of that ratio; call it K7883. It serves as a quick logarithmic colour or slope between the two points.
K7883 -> 0.046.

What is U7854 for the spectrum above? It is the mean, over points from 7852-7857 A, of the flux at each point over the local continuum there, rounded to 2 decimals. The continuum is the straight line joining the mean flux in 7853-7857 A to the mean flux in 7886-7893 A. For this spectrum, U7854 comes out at 1.00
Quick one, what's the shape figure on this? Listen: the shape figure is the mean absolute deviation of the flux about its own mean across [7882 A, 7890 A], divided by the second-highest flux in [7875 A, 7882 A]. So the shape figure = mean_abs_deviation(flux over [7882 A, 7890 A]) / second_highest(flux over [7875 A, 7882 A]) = 0.02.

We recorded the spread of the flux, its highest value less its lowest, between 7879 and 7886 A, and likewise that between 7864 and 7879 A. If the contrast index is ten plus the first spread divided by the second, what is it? 10.4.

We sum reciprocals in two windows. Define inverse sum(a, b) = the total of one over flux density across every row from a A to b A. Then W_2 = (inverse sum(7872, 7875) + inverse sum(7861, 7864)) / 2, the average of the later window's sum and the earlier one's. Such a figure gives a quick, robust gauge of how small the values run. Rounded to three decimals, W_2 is 0.293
